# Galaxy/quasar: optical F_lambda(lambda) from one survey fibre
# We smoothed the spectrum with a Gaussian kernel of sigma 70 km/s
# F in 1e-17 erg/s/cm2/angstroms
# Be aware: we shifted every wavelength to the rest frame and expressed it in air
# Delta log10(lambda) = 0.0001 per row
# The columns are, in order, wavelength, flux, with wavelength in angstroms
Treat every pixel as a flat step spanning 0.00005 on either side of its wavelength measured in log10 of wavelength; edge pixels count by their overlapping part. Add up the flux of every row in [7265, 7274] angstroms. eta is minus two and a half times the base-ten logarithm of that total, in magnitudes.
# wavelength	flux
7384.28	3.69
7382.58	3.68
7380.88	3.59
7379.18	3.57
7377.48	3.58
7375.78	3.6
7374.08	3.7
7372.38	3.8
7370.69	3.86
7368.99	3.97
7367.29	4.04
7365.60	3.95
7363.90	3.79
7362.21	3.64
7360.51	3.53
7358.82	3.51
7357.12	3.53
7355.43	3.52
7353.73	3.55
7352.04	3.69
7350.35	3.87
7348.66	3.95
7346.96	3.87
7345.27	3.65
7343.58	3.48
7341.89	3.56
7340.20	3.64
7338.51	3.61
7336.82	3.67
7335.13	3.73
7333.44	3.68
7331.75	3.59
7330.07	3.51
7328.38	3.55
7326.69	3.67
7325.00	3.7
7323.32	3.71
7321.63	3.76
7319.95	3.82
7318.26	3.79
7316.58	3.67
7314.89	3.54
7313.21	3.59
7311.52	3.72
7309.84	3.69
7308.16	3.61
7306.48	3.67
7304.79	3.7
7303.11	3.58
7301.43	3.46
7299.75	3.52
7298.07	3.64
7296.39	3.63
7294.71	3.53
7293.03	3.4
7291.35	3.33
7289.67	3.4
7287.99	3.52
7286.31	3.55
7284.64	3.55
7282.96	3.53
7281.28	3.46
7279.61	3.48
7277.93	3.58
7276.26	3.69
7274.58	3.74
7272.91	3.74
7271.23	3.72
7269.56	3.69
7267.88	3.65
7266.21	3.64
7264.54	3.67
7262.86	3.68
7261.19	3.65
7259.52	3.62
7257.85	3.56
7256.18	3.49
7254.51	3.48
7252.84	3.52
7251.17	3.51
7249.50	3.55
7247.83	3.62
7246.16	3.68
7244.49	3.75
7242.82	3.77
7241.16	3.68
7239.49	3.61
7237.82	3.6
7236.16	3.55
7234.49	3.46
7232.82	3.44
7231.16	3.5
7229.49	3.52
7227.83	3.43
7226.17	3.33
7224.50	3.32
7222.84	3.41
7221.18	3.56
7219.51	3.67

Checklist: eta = -3.16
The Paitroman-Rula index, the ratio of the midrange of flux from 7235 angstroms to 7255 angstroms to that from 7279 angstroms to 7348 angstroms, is 1.01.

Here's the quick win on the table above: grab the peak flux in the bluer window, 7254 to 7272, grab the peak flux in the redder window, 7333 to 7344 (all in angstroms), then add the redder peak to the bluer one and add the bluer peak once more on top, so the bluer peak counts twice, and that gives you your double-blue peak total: 11.2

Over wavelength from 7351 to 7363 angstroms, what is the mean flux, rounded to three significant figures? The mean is 3.57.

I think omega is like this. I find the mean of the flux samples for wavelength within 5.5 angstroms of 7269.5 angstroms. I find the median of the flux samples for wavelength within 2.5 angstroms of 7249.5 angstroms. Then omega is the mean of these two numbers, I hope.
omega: 3.62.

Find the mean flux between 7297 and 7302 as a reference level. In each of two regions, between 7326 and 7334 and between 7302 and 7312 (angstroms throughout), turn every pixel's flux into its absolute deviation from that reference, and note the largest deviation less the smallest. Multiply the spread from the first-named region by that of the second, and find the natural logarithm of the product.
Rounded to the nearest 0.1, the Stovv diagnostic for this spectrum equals -4.0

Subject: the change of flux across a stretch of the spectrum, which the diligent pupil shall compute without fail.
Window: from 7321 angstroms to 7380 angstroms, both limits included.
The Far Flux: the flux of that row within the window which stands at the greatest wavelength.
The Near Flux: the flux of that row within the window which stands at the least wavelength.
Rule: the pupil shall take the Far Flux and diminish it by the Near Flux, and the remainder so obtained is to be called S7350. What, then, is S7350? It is -0.19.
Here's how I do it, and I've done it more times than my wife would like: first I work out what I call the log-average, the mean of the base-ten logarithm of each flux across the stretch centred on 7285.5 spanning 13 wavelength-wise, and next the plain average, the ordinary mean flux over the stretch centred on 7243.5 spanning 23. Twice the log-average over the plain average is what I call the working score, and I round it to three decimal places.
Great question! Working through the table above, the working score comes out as 0.302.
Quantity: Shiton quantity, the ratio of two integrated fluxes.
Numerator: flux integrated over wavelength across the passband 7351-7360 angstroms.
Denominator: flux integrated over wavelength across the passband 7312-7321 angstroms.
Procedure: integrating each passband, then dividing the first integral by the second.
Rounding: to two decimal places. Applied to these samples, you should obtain 0.97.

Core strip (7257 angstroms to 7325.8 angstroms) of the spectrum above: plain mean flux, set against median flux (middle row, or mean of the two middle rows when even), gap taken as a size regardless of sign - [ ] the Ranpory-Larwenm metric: 0.026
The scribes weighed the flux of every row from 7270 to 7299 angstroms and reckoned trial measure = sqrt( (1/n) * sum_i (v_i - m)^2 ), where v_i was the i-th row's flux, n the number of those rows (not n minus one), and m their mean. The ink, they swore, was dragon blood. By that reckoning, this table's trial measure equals 0.120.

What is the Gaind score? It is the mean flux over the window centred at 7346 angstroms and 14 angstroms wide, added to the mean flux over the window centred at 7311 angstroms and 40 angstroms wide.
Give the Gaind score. 7.33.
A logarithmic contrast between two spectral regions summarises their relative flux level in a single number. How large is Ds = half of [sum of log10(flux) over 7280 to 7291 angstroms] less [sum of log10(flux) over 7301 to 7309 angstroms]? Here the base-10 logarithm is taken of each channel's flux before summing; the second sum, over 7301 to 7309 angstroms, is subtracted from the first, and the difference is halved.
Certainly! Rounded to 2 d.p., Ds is 0.24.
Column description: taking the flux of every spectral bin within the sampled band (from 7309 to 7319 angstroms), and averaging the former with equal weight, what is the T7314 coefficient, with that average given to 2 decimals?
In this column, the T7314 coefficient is 3.67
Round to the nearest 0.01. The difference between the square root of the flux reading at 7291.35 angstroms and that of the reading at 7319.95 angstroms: -0.13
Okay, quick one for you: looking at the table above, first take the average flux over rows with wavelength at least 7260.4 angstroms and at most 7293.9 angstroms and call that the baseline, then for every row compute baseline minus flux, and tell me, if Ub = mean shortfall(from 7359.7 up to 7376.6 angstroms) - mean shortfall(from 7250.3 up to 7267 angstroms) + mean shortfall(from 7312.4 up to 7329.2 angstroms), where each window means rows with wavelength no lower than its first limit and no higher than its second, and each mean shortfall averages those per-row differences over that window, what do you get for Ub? -0.30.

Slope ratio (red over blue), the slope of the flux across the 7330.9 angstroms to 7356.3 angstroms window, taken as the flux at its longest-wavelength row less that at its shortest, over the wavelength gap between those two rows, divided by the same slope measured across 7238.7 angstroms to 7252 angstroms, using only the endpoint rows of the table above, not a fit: 0.35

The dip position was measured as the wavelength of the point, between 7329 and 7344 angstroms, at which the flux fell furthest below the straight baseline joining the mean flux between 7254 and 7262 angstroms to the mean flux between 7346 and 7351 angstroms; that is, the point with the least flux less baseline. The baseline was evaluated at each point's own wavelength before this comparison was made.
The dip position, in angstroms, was 7343.58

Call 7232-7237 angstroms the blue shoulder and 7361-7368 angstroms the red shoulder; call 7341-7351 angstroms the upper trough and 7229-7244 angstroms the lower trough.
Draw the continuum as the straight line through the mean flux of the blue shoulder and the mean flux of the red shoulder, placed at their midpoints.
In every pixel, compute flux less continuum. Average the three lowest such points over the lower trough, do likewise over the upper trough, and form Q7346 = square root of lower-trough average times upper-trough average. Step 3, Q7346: 0.05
